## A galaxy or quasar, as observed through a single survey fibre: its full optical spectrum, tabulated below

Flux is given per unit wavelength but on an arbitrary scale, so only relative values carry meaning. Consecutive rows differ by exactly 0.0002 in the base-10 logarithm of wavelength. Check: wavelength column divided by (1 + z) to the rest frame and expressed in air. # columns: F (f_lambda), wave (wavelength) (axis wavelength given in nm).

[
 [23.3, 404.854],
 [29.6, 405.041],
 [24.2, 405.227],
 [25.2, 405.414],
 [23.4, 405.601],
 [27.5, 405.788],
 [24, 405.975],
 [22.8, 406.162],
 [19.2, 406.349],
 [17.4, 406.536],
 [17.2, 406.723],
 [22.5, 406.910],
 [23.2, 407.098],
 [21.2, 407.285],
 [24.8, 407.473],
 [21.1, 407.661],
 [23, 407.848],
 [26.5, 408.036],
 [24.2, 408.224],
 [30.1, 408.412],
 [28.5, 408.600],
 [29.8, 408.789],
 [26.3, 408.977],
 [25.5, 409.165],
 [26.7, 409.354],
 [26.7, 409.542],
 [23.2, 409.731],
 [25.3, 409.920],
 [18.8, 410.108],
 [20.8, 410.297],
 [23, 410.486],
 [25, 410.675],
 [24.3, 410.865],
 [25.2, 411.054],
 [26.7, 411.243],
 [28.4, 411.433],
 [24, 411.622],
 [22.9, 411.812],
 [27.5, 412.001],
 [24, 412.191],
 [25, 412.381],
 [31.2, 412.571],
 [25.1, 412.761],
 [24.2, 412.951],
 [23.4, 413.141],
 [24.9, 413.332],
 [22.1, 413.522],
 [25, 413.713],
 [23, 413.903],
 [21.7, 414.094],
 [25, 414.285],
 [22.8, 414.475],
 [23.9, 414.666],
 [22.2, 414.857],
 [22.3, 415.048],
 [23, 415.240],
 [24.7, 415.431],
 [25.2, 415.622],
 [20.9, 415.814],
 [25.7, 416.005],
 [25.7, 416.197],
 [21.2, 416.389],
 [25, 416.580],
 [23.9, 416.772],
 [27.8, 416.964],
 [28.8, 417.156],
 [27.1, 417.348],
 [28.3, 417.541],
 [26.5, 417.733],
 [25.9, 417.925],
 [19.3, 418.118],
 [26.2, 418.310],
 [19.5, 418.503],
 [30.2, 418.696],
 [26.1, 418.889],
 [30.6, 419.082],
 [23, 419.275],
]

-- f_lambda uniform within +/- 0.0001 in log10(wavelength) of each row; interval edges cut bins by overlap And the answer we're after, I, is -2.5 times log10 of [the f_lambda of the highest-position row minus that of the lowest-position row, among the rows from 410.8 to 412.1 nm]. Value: -1.3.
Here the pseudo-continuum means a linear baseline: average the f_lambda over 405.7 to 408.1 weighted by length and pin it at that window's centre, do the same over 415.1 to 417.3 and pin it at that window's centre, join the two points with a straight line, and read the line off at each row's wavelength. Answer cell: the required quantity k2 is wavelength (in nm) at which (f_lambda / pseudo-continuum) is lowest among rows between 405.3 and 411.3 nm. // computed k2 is 406.723 nm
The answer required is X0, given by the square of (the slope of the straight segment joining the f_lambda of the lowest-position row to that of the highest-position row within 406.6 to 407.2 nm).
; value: 256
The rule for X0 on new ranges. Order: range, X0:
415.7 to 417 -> 36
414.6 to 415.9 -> 7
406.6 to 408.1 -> 50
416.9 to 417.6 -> 1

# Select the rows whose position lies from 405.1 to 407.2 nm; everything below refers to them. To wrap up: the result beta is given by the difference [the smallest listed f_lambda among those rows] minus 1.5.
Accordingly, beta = 15.7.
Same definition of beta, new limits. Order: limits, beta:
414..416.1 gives 19.4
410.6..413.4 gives 21.4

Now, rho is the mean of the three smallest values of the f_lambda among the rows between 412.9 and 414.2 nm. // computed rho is 22.3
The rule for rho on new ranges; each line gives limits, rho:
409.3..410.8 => 20.9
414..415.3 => 22.1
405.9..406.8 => 17.9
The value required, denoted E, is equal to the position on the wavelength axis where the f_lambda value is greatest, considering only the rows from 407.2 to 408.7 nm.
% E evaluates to 408.412 nm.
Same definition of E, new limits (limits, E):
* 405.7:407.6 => 405.788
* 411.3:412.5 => 411.433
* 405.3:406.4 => 405.788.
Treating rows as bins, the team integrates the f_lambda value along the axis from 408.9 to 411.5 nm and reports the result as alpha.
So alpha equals 64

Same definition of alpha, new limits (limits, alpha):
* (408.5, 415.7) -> 178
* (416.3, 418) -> 44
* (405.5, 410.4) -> 117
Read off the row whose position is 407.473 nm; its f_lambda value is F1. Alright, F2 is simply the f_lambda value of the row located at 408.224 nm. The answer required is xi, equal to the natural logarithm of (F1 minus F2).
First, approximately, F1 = 24.8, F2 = 24.2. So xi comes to -0.5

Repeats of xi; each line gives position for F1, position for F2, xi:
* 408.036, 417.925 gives -0.5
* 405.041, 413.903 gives 1.9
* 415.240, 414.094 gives 0.3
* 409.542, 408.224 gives 0.9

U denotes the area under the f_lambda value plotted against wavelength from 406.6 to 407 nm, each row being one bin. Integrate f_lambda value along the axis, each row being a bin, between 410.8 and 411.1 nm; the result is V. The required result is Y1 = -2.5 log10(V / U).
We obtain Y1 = 0.06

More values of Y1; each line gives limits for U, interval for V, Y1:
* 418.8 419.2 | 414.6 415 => 0.22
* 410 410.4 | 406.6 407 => 0.02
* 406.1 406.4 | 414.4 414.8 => -0.42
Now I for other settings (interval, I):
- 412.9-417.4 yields -1.2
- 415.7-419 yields -1.8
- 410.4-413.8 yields -0.8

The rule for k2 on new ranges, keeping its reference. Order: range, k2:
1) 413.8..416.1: 415.814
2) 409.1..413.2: 410.108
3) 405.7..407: 406.723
